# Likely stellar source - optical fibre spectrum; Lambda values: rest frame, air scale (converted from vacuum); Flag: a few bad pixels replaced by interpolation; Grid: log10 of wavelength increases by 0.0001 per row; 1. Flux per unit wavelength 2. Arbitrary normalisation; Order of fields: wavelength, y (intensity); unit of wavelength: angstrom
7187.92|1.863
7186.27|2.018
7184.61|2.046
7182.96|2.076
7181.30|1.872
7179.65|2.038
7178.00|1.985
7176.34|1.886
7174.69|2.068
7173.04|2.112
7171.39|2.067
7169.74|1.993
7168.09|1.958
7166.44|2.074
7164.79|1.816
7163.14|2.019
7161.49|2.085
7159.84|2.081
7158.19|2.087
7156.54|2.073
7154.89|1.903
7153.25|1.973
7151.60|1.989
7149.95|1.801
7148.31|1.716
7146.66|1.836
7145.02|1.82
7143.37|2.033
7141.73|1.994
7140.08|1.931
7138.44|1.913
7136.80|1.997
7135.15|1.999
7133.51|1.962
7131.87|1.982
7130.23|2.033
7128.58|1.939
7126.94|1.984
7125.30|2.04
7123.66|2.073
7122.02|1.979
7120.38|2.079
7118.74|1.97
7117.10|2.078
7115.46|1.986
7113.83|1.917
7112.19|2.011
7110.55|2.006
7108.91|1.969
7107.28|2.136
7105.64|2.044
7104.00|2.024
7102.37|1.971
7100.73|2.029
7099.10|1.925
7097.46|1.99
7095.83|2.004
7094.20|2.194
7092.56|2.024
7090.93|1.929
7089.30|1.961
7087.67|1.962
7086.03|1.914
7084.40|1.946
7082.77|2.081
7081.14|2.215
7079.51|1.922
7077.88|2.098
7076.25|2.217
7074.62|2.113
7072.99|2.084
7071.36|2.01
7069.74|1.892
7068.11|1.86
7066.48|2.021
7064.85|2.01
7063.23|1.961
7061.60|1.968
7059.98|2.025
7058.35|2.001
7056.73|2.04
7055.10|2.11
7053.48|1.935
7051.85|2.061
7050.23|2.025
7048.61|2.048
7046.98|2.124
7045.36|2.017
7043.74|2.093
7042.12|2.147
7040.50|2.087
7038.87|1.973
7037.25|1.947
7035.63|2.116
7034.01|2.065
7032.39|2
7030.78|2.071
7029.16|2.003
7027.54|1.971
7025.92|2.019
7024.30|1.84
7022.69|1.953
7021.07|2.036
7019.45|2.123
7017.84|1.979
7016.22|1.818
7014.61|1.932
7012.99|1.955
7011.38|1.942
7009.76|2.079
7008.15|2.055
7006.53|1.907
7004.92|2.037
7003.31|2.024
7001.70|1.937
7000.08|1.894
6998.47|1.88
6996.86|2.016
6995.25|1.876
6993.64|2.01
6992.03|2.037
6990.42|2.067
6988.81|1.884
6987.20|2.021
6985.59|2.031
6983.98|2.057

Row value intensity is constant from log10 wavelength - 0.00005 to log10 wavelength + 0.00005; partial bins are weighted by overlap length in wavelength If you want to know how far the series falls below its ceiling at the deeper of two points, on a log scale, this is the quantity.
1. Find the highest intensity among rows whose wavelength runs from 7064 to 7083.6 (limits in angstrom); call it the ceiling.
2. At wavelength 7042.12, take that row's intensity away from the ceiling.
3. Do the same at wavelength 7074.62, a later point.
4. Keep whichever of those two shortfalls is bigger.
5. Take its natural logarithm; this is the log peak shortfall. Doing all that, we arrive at -2.26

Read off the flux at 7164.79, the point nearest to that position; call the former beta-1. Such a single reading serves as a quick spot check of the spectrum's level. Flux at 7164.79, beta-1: 1.816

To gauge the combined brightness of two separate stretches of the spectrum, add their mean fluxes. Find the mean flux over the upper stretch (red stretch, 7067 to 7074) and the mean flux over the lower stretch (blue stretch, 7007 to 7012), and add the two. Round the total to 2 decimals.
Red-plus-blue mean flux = 3.99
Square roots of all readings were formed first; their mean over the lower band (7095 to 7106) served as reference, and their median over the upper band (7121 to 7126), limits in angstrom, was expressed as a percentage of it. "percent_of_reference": 101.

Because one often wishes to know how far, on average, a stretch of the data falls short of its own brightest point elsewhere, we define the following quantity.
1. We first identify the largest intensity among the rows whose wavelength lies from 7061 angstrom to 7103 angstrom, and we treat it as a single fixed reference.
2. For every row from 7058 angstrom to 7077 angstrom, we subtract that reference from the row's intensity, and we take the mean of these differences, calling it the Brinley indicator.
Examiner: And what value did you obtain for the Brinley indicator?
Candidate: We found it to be -0.204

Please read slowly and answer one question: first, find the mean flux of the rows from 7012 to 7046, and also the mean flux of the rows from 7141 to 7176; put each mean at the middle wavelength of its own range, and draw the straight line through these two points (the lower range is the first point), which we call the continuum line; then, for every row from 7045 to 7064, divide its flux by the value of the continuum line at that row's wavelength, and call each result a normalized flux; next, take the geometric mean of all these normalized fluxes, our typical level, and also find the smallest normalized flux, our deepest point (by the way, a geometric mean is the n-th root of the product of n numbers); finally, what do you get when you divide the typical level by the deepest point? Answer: 1.05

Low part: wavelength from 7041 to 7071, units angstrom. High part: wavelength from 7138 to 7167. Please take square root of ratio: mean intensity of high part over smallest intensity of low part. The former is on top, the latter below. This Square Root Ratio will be 1.02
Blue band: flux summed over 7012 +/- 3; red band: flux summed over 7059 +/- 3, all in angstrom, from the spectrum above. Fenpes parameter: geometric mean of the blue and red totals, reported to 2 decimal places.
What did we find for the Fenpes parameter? 7.97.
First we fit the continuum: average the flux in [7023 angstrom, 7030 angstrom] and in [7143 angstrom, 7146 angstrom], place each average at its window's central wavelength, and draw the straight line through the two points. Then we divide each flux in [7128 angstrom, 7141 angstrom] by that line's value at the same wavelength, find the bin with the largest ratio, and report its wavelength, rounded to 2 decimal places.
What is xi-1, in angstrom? 7130.23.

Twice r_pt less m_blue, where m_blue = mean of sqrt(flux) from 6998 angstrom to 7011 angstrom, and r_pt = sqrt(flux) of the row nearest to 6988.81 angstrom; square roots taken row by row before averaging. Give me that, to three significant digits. 1.34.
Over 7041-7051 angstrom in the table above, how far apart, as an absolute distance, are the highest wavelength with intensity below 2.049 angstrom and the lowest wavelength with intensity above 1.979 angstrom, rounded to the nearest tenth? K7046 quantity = 8.1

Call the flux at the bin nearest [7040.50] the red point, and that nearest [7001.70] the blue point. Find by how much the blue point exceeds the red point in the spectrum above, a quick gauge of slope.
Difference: -0.15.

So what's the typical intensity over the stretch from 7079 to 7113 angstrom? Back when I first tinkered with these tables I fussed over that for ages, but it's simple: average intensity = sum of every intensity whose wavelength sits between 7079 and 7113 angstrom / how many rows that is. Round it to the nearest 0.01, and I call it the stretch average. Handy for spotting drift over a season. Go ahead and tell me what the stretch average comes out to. 2.01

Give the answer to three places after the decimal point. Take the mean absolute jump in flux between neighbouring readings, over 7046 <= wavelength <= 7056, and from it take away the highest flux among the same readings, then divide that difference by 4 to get -0.509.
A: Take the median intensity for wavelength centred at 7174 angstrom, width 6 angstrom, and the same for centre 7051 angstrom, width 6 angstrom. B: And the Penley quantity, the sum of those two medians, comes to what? 4.10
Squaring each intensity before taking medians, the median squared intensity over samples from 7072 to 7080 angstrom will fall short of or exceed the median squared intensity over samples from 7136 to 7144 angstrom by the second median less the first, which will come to -0.43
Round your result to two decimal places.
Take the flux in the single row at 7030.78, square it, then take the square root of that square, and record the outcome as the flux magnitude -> 2.07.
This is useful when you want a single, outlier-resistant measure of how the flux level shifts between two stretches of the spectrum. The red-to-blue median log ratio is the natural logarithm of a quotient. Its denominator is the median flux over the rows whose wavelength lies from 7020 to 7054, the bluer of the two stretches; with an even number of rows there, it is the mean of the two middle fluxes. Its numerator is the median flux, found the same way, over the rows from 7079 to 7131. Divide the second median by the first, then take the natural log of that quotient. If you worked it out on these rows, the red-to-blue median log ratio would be -0.014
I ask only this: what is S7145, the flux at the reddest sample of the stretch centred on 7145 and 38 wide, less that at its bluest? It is 0.035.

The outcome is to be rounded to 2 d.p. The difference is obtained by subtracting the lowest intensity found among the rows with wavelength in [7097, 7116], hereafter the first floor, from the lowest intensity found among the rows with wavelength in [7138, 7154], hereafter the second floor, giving -0.20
